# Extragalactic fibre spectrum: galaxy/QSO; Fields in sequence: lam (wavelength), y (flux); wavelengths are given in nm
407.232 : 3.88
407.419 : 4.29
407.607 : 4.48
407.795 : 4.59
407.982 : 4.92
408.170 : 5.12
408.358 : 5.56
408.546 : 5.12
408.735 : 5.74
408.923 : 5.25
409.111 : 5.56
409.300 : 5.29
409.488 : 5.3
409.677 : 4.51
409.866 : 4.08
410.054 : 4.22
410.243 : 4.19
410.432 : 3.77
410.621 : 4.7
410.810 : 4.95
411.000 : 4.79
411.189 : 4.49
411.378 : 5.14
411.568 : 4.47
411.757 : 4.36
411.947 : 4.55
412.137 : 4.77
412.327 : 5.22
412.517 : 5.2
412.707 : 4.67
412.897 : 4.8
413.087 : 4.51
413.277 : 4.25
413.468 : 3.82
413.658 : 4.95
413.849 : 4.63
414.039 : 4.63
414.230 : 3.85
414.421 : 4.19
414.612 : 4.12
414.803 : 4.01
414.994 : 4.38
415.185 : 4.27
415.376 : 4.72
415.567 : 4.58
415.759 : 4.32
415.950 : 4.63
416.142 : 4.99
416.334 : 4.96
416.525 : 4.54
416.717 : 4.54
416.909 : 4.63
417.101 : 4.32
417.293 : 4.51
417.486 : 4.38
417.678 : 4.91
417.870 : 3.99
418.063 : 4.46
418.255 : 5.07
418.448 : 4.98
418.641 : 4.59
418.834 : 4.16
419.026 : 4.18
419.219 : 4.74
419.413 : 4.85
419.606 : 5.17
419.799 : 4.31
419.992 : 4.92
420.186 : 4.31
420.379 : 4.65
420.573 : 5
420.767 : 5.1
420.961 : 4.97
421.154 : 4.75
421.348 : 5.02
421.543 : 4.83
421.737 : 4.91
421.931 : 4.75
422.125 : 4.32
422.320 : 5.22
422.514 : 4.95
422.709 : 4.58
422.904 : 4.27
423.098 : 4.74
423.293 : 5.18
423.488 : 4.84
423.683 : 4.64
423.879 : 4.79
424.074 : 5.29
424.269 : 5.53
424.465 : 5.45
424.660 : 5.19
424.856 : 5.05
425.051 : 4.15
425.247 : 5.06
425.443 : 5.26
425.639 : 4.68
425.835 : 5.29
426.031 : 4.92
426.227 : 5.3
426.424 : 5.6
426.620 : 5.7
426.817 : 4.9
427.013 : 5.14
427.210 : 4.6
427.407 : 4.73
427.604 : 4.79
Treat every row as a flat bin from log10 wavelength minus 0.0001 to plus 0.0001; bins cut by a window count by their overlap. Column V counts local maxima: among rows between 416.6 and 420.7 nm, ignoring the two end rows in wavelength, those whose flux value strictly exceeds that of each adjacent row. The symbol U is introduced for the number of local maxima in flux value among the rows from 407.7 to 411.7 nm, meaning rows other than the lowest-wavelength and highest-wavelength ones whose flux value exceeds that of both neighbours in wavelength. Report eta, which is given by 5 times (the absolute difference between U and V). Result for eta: 5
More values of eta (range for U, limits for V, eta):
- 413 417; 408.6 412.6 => 5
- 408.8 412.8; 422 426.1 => 5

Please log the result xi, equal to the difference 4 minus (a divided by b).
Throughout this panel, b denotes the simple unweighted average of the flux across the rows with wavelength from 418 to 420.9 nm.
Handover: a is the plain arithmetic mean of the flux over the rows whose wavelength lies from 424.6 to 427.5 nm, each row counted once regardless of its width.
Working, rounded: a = 5.04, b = 4.70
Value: 2.93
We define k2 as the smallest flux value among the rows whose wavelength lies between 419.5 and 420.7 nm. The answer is 4.31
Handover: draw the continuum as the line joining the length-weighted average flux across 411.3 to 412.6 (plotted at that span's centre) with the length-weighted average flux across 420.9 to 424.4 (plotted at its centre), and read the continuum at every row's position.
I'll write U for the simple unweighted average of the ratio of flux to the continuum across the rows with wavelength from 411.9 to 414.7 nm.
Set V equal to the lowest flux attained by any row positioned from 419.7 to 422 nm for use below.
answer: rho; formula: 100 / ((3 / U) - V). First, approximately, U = 0.94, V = 4.31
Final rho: -88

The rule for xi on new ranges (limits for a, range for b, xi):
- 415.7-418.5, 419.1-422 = 3.04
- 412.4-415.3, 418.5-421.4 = 3.06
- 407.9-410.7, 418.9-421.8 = 2.98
